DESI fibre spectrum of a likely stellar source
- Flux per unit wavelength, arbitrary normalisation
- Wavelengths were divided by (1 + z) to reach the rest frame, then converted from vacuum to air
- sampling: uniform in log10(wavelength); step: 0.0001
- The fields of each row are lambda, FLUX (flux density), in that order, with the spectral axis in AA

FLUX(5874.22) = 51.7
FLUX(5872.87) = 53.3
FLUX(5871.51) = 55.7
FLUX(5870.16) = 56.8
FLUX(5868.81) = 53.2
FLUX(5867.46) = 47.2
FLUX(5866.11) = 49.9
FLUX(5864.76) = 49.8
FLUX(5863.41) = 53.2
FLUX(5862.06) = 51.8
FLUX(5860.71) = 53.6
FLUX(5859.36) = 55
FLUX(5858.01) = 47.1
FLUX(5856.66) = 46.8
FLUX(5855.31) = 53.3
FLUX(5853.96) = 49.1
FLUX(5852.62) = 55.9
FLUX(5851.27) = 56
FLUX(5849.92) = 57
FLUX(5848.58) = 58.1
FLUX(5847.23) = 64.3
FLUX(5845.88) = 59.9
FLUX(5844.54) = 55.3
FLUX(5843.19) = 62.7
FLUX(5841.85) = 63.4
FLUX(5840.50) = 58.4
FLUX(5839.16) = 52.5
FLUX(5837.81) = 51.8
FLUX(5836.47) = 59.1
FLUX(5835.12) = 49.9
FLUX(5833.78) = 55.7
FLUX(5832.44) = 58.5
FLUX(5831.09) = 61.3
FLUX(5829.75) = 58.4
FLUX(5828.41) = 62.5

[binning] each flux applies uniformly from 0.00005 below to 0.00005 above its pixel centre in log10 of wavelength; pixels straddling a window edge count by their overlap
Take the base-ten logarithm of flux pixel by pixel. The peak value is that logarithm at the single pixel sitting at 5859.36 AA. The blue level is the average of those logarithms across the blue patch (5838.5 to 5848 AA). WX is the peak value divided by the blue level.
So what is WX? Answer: 0.98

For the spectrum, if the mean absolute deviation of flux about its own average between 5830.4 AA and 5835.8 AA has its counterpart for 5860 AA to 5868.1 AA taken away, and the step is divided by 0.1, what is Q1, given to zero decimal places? 16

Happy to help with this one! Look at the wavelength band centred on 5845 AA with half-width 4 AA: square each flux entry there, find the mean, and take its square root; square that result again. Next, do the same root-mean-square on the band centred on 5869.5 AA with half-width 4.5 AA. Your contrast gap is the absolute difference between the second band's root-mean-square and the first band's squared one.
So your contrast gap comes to 3632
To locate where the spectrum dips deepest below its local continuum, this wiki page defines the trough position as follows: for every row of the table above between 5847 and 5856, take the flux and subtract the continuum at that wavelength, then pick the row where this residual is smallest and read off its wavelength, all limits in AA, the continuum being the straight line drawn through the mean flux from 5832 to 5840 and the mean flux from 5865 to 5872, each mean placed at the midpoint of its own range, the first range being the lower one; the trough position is 5853.96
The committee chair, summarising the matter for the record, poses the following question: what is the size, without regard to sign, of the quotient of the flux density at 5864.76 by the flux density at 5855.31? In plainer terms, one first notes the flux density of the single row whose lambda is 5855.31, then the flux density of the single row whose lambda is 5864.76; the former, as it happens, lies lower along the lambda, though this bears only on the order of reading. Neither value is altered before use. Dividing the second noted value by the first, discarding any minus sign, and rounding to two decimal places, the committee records 0.93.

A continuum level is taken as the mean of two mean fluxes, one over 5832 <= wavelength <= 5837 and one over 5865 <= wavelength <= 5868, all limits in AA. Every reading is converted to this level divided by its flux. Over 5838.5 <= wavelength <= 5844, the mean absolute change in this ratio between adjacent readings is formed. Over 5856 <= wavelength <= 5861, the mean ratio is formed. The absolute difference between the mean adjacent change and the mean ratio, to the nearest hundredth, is 0.98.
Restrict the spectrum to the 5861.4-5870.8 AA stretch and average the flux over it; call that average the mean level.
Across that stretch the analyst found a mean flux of 51.7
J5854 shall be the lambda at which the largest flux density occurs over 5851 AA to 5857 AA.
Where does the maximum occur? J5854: 5851.27 AA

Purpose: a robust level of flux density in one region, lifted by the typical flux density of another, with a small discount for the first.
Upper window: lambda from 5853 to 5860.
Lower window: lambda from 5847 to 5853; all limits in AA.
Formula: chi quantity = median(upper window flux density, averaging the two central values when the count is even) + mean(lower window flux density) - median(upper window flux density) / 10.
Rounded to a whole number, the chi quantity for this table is 102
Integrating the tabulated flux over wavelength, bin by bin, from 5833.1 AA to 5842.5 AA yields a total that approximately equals 525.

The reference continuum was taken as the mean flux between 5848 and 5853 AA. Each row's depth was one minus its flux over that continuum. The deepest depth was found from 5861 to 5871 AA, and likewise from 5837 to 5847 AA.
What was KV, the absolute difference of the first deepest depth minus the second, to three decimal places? 0.081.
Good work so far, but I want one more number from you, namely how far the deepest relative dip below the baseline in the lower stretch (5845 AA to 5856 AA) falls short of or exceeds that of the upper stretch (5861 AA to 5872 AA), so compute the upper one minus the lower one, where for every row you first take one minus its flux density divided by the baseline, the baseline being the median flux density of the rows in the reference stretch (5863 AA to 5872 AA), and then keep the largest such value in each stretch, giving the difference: 0.04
